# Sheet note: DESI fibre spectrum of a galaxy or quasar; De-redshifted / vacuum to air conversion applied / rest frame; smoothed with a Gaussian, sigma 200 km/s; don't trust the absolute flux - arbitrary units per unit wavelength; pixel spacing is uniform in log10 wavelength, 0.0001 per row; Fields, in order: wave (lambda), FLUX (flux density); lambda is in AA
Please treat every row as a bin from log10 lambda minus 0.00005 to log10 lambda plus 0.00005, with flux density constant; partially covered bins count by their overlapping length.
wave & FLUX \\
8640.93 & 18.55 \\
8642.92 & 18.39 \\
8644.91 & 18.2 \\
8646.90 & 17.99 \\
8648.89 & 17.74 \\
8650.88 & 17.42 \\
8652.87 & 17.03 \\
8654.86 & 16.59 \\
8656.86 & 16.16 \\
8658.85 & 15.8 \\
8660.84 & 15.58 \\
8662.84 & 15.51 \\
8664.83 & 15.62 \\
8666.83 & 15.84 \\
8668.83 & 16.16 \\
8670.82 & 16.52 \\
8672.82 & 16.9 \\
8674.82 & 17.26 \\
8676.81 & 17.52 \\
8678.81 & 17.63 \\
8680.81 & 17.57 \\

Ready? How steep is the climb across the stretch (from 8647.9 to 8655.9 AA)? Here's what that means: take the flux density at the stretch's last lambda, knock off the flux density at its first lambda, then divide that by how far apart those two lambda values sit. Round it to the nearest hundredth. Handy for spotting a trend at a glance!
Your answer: -0.19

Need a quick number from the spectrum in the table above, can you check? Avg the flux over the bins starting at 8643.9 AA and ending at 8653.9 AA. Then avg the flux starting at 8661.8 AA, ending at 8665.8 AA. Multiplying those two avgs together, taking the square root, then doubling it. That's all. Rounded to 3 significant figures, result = 33.2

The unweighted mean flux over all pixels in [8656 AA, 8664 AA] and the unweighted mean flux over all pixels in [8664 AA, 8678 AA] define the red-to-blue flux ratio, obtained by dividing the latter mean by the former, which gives 1.05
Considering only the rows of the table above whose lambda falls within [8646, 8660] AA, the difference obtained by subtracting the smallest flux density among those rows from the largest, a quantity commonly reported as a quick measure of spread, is 2.19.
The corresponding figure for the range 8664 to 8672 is 0.90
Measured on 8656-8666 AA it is 0.65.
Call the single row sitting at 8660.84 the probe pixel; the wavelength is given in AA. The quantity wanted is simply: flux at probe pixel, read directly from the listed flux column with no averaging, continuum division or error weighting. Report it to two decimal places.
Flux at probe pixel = 15.58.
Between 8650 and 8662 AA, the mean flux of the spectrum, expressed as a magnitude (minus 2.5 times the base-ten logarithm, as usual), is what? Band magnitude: -3.04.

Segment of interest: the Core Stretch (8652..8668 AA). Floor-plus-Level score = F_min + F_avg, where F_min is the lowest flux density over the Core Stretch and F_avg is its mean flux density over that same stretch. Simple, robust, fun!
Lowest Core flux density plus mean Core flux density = 31.5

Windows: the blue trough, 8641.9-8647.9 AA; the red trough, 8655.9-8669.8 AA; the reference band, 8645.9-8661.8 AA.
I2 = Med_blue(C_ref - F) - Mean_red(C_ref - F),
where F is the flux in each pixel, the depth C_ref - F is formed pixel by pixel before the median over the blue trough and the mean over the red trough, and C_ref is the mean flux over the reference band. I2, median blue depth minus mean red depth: -2.4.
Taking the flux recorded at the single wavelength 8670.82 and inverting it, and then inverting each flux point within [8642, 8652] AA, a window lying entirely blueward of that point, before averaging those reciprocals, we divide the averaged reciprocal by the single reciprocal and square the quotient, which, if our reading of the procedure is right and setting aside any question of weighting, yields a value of 0.85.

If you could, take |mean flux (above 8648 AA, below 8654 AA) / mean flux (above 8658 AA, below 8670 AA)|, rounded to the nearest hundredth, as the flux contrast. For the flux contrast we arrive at 1.10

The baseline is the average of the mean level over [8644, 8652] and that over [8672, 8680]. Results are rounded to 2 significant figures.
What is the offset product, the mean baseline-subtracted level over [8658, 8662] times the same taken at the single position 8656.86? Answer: 2.7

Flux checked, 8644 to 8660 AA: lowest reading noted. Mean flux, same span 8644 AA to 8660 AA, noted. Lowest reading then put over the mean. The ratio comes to 0.92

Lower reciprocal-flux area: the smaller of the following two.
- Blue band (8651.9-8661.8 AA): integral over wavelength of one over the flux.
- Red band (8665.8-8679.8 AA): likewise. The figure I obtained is 0.61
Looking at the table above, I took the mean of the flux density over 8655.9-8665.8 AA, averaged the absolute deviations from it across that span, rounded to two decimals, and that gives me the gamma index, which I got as 0.20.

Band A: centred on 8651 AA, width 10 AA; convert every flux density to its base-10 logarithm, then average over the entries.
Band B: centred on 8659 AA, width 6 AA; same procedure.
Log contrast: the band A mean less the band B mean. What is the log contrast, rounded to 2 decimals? 0.04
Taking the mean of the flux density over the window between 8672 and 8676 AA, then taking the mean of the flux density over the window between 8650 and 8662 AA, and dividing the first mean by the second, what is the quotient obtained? 1.04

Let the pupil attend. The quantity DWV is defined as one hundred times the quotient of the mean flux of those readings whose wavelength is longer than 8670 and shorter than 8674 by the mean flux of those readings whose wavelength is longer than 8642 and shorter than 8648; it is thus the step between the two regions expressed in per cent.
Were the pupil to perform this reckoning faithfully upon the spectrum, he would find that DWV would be 92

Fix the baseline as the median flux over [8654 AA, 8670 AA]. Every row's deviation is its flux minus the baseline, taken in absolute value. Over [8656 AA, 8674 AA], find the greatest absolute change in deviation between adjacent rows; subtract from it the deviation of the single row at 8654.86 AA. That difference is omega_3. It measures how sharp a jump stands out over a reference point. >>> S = -0.4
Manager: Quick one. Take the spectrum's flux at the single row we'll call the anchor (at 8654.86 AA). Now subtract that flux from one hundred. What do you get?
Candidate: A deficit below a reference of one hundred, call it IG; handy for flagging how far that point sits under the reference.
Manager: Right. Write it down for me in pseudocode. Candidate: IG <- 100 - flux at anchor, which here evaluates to 83.4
